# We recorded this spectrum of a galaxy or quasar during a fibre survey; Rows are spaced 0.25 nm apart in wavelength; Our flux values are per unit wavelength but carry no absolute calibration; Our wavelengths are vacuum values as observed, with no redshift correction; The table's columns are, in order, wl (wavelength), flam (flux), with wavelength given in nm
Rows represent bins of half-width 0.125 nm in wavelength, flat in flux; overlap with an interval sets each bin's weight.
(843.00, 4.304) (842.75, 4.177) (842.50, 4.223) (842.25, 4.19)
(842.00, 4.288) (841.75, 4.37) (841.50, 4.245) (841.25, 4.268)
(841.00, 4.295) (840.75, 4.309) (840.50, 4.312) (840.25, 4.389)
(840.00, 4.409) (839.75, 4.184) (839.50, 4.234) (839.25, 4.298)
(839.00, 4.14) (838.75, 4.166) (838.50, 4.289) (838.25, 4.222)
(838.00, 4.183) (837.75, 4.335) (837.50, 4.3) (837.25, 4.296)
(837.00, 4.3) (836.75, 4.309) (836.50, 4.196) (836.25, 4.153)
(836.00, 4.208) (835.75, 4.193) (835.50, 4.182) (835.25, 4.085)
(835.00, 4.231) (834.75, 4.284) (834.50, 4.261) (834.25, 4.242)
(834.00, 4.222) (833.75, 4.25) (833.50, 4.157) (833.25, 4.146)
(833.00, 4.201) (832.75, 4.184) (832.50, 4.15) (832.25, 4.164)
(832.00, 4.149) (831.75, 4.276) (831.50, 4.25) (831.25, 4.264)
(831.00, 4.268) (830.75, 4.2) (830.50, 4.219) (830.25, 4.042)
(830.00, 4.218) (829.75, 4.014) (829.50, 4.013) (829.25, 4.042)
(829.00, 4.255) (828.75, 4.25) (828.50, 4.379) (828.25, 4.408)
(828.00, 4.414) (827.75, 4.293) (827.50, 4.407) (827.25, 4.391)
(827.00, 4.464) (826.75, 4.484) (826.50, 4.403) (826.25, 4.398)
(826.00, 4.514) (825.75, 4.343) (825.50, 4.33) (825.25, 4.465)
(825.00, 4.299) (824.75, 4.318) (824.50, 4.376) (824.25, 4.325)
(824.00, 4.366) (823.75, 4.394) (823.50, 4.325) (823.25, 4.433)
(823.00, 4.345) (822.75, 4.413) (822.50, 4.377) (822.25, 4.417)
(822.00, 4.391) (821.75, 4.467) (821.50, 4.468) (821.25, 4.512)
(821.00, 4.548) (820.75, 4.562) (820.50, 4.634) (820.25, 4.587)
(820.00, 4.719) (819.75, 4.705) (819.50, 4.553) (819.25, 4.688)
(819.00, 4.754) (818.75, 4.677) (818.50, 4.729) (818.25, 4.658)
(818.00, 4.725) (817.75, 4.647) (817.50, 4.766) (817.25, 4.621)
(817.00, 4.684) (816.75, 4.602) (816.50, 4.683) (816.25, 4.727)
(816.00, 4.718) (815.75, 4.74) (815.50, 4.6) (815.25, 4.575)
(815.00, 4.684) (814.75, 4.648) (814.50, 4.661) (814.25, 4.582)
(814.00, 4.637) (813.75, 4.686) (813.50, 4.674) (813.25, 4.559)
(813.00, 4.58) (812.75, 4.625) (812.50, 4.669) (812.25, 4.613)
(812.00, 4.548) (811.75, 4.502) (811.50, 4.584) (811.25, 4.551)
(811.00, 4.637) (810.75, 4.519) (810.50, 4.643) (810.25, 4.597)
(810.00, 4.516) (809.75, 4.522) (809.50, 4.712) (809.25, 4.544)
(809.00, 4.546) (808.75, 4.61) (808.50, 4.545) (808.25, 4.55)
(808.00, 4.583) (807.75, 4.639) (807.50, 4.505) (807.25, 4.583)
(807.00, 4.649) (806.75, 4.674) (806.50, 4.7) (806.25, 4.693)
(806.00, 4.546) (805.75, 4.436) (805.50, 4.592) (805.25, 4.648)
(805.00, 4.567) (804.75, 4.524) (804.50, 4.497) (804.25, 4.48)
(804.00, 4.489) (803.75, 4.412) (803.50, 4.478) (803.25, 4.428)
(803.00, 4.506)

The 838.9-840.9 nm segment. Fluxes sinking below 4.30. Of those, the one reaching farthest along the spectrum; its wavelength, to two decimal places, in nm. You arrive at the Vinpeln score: 839.75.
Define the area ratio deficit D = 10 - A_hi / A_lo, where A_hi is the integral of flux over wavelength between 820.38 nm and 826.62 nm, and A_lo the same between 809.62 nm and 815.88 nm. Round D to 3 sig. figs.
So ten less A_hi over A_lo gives 9.04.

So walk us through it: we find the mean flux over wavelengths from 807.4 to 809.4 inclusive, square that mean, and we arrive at 21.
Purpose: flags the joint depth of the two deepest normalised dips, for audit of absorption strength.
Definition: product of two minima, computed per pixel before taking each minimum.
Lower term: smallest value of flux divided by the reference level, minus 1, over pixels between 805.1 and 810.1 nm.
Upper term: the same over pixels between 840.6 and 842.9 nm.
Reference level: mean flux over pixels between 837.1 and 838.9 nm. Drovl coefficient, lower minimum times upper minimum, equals -0.0008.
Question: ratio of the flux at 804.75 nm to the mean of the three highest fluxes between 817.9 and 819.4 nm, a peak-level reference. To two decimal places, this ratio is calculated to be 0.96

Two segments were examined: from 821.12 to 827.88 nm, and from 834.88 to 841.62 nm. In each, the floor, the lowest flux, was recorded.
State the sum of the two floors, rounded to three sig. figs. 8.38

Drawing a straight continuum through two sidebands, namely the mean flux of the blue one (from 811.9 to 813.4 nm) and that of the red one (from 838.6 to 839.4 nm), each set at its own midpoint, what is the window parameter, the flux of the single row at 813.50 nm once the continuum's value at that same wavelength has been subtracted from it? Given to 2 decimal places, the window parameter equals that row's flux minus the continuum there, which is 0.09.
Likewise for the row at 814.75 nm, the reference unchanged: 0.08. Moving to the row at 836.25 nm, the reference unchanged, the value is -0.09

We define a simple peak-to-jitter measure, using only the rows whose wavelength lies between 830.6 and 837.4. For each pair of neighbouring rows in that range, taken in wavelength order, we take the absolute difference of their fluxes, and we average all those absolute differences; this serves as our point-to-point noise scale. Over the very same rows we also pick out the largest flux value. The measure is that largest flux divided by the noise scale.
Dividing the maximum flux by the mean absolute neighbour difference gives 101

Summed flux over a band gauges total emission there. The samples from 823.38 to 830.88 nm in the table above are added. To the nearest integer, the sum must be 129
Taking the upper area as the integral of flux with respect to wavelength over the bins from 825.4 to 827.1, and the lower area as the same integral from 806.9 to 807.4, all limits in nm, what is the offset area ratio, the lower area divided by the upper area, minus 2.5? -2.2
